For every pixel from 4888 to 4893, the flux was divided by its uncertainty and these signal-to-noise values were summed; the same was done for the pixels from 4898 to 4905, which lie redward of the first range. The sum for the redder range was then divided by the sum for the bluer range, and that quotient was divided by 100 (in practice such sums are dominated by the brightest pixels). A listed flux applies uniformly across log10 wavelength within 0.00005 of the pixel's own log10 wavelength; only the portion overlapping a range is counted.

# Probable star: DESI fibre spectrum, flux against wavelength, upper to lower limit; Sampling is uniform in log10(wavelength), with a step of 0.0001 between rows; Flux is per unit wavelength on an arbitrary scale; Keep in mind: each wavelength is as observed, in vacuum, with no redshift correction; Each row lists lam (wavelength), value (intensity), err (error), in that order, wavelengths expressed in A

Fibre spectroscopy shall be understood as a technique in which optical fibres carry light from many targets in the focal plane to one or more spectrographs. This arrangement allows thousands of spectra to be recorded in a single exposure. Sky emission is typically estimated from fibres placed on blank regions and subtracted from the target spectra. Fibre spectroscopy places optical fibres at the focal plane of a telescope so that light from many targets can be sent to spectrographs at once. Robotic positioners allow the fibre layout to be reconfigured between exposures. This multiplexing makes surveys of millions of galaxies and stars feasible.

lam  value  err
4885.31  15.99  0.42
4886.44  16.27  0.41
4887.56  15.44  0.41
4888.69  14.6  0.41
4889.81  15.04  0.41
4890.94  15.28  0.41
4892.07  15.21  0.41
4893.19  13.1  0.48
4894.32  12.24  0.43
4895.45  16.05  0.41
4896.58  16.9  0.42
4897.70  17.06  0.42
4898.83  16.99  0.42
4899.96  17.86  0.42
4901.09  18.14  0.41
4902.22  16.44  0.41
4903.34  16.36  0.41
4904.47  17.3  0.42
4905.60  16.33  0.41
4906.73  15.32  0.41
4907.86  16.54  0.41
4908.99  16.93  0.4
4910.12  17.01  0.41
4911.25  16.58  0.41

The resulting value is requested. 0.017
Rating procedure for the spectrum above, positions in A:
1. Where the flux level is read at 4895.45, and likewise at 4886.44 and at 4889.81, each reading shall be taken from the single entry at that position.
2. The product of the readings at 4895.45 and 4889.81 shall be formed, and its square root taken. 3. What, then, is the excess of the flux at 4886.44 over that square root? 0.7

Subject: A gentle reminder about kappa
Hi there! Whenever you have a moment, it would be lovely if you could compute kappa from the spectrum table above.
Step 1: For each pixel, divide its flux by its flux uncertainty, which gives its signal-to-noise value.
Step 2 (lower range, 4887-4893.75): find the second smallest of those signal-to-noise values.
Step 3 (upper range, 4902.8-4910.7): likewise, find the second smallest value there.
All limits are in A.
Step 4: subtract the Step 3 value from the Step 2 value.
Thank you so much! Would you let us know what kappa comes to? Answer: -4.2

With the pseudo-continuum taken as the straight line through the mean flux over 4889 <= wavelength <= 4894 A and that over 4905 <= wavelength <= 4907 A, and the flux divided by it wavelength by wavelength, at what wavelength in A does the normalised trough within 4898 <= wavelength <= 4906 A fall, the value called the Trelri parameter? 4905.60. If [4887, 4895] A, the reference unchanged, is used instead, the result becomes 4894.32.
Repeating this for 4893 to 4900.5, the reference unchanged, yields 4894.32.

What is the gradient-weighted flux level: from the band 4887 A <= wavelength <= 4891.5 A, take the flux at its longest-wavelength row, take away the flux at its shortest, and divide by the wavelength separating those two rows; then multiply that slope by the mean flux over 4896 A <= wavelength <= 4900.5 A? -1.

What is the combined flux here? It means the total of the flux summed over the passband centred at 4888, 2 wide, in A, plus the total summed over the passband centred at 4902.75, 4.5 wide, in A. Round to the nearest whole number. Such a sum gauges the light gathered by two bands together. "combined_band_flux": 98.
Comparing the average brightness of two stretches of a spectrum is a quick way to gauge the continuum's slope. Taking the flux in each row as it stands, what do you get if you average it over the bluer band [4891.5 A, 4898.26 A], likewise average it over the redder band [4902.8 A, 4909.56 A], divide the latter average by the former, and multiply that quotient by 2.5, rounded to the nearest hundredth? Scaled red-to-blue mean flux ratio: 2.73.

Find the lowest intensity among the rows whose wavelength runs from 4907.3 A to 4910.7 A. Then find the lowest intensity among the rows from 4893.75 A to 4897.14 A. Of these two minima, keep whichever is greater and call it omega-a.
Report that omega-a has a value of 16.54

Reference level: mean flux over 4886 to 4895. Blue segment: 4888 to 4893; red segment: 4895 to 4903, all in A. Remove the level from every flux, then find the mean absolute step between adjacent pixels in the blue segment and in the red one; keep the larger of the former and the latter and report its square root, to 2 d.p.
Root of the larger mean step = 0.81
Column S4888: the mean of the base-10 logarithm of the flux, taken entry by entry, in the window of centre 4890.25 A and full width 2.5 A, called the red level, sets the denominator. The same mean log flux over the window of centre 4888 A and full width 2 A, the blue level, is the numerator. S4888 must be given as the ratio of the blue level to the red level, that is 1.00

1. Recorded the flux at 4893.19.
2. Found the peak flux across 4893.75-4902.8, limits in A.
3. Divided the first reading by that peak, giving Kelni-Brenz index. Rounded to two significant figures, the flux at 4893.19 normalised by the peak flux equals 0.72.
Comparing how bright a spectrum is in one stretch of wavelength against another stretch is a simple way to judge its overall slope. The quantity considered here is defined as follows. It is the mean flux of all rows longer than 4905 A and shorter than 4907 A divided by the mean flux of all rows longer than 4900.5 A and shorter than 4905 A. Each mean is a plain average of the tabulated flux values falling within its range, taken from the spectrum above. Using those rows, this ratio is 0.93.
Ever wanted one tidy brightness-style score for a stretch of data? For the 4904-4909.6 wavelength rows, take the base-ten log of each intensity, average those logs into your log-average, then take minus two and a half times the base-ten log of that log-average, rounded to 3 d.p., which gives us -0.213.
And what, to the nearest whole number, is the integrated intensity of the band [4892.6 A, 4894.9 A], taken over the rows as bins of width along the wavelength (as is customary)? 29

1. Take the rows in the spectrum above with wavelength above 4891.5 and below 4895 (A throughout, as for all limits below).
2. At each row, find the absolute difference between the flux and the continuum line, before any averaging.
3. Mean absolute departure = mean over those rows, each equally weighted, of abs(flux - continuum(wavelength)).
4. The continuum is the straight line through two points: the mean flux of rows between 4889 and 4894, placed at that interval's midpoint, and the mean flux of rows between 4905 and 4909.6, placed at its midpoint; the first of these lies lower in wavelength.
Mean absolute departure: 1.6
